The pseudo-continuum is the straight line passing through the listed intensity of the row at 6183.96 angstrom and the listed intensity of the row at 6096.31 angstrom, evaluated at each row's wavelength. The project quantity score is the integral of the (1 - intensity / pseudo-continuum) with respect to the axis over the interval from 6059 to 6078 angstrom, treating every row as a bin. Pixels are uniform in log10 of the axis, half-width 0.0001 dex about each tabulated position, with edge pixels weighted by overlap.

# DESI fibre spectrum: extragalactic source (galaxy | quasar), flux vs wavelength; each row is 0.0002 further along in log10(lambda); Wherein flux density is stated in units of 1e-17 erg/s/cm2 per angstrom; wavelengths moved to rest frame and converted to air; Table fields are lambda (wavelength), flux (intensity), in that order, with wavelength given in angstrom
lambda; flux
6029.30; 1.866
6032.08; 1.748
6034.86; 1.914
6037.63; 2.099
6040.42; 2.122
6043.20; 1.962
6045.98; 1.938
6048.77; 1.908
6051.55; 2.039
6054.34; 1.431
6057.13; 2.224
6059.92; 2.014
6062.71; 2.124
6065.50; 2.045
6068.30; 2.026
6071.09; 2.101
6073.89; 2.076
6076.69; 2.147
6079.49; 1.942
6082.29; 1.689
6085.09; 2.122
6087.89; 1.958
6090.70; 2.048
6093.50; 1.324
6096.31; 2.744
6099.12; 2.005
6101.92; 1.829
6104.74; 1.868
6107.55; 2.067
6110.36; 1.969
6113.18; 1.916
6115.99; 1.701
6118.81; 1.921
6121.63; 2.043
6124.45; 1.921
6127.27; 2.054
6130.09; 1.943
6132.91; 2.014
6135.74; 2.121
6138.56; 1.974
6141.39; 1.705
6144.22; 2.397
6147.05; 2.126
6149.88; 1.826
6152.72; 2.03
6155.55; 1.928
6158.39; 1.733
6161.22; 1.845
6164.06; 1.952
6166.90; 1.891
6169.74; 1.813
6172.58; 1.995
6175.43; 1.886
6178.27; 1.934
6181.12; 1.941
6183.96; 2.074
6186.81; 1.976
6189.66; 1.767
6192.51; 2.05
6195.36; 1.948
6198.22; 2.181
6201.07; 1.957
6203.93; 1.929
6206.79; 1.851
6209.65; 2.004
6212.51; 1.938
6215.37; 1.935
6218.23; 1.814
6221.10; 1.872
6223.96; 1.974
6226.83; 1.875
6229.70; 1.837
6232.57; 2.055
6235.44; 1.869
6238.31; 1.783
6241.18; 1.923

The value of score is 5.6 angstrom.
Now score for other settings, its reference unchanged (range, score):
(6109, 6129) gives 5.0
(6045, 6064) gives 6.9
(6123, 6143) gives 4.0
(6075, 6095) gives 6.6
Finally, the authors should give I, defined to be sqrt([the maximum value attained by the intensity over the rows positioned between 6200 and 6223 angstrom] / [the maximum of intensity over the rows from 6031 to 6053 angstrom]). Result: 0.97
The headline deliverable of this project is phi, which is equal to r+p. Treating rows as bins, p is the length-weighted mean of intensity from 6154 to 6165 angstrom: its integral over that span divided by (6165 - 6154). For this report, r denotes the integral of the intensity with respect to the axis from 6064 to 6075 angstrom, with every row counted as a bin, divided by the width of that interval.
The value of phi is 3.93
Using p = 1.86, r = 2.06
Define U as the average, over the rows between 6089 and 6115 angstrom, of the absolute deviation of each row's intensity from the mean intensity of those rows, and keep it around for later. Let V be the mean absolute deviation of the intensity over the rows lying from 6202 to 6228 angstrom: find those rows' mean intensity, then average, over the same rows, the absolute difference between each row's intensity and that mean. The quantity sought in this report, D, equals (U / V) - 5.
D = -0.78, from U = 0.215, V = 0.05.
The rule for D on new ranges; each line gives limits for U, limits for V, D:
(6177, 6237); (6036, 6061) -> -4.51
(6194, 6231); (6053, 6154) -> -4.60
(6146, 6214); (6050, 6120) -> -4.54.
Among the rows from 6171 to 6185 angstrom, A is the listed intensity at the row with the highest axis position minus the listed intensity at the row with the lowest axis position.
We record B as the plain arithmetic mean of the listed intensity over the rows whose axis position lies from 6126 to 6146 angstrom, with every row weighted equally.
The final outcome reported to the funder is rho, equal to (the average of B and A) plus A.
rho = 1.1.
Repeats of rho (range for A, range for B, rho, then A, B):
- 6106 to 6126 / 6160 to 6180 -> 0.7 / -0.15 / 1.90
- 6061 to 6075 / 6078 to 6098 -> 0.9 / -0.05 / 1.98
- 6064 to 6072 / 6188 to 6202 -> 1.1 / 0.06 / 1.98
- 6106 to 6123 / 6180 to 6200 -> 1.0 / -0.02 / 1.99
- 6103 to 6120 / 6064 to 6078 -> 1.1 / 0.05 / 2.08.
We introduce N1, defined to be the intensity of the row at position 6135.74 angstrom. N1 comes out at 2.121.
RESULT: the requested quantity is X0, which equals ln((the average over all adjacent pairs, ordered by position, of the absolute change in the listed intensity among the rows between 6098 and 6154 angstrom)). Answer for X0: -1.7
